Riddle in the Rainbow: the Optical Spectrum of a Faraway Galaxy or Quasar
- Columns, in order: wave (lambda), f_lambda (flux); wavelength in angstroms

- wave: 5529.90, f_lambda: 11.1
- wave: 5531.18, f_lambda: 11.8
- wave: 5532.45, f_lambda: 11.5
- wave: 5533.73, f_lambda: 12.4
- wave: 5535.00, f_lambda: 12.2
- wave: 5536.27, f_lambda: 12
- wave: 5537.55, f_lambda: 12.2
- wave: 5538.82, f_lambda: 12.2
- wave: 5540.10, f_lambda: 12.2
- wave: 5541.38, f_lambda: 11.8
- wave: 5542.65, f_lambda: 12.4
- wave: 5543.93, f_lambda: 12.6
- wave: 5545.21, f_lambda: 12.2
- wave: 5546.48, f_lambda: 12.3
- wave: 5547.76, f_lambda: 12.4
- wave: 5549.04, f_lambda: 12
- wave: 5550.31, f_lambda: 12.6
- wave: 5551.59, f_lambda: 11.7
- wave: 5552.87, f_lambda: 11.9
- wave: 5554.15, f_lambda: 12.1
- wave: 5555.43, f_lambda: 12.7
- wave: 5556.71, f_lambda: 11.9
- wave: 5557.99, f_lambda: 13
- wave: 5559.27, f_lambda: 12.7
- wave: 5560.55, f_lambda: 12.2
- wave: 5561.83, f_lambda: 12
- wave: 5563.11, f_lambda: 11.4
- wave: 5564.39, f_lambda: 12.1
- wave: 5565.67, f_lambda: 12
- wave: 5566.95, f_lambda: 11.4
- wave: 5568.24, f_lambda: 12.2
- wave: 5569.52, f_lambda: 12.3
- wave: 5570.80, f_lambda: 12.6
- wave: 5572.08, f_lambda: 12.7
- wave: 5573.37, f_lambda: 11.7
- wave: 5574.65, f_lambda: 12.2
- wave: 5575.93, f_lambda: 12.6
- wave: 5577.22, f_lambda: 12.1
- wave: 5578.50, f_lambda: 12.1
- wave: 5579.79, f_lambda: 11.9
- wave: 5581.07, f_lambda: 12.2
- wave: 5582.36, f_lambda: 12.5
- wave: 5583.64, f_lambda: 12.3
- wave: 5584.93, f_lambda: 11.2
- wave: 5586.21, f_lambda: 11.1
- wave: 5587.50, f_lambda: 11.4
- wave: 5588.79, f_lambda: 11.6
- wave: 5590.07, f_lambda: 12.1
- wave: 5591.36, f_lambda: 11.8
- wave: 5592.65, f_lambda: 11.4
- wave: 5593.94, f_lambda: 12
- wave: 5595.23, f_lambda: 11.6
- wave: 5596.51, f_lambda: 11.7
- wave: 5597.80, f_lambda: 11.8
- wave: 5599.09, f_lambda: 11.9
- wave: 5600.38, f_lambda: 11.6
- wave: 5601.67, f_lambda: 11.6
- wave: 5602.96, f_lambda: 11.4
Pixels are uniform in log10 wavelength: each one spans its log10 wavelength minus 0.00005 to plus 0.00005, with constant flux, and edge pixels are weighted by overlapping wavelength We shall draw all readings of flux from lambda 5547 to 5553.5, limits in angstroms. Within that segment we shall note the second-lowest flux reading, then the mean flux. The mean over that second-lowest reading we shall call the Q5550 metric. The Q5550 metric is 1.02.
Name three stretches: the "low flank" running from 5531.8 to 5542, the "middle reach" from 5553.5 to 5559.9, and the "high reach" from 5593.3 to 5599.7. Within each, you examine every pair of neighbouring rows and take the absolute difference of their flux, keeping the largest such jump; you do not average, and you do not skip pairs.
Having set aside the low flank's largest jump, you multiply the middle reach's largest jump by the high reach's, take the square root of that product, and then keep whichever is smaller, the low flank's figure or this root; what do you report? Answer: 0.66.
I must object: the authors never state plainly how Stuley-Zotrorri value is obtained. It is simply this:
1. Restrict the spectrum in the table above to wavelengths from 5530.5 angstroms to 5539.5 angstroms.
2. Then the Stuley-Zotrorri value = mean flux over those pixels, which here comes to 12.0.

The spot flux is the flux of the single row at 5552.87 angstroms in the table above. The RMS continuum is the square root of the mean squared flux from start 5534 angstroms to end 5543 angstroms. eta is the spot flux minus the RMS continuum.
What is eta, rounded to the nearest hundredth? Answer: -0.24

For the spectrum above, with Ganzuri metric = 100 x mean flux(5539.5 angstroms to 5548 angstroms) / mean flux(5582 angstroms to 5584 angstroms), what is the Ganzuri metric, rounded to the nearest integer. 99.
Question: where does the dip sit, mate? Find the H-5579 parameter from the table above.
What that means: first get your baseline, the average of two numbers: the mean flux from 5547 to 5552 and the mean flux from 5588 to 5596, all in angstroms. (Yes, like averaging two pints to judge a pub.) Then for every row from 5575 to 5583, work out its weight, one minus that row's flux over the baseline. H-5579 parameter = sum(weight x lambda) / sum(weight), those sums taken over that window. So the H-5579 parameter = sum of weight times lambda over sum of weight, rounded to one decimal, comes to 5579.0 angstroms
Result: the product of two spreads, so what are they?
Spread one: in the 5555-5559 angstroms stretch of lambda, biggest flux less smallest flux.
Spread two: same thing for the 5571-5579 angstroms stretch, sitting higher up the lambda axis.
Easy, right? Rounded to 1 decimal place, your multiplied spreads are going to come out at 1.1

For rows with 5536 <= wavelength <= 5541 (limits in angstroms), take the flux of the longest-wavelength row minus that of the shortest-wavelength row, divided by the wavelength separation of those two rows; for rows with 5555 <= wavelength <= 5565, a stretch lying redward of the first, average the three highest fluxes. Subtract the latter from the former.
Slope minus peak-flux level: -12.7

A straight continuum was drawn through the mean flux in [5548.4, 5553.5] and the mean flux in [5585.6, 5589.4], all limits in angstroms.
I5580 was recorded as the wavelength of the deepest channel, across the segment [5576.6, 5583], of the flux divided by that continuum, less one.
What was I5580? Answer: 5579.79 angstroms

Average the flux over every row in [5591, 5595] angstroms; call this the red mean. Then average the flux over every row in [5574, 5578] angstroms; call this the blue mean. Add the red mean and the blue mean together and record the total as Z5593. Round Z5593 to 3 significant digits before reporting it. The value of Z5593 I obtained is 24.0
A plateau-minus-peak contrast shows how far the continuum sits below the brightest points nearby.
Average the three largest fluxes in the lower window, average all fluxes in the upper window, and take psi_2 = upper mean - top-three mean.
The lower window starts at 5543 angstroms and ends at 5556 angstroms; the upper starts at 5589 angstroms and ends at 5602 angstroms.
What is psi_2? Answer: -0.88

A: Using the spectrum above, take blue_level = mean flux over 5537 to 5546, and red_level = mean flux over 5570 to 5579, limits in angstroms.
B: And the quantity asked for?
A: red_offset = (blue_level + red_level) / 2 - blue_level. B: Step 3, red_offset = 0.03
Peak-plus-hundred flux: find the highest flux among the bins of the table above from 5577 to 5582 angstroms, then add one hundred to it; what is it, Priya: 112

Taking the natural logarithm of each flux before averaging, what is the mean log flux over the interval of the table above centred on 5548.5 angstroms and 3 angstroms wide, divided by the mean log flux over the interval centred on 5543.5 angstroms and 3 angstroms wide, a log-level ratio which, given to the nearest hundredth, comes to 0.99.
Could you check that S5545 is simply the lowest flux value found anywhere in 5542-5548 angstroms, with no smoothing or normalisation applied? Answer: 12.2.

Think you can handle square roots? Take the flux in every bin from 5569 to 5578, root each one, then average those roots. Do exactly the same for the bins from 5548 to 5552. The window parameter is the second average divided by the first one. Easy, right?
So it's 0.99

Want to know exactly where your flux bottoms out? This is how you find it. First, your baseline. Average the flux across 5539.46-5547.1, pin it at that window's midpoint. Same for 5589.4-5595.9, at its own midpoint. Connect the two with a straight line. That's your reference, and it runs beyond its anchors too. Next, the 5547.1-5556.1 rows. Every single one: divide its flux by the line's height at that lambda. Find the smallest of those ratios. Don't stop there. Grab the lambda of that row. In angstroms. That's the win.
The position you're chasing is 5551.59 angstroms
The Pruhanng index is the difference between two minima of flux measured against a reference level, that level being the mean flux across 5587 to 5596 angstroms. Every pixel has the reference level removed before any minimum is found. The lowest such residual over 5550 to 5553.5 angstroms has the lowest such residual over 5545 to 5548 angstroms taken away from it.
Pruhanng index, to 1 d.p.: -0.5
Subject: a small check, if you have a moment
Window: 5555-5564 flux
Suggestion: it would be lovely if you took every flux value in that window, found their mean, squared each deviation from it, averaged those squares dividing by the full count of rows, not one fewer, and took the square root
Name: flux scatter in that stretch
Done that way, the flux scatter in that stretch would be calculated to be 0.52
